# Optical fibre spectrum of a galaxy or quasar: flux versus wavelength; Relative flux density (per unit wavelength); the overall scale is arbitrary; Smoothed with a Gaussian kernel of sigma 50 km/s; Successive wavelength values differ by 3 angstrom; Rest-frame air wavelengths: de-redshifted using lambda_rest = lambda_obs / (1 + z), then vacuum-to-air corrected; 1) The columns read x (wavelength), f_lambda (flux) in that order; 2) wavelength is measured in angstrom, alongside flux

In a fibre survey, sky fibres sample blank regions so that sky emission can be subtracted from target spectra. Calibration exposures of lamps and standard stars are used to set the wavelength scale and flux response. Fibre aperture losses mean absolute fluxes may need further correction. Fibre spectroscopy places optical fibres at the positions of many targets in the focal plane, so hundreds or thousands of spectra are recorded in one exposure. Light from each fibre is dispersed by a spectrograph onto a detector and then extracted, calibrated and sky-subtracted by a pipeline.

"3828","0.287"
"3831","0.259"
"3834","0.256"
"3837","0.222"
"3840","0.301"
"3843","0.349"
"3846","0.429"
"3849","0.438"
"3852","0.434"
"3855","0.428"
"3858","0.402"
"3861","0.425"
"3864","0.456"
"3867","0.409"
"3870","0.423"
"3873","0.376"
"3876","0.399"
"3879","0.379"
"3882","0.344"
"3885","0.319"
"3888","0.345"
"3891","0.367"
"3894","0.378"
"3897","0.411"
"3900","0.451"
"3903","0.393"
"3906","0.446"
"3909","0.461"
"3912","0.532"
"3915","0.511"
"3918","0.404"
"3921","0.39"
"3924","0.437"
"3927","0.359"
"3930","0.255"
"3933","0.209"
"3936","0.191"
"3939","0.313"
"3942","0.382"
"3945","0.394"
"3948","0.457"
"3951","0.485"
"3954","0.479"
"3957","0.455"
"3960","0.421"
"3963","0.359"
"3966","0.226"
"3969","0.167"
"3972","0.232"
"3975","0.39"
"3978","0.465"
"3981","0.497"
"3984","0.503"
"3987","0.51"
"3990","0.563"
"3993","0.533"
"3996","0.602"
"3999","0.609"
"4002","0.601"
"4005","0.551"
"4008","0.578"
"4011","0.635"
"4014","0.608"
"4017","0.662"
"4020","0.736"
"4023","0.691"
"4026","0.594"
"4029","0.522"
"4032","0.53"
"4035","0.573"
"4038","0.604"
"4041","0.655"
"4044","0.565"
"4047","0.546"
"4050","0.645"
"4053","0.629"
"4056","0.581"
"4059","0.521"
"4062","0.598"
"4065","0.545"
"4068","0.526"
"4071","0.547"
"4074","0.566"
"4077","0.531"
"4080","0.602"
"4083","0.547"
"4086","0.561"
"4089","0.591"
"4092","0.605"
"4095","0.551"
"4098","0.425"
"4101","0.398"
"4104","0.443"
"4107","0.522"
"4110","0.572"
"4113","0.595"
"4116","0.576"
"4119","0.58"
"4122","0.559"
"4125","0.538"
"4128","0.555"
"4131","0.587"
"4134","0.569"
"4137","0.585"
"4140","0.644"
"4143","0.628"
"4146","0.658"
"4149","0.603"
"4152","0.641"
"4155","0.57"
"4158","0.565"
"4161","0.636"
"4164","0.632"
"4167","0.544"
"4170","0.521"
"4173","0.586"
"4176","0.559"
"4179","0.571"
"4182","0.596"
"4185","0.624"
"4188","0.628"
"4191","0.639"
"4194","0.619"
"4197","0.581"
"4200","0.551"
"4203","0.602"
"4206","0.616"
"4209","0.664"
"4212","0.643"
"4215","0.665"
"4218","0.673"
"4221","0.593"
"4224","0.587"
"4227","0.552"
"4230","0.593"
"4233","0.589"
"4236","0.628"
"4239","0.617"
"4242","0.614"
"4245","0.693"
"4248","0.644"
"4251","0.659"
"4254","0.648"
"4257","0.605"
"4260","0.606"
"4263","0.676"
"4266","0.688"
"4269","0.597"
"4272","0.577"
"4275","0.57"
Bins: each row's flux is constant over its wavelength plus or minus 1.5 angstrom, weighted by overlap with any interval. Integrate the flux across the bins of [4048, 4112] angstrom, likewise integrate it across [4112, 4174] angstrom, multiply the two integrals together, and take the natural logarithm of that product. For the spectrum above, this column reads 7.16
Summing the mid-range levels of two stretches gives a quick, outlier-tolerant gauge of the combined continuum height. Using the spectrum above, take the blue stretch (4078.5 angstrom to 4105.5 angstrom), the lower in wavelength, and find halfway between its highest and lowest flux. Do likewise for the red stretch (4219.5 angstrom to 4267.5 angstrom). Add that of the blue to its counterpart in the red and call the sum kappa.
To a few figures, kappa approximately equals 1.12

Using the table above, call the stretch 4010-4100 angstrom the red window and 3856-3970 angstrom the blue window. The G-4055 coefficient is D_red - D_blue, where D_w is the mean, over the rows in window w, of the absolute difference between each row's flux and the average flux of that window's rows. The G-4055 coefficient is -0.02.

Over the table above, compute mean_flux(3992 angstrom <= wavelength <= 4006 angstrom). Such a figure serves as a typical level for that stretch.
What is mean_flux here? 0.58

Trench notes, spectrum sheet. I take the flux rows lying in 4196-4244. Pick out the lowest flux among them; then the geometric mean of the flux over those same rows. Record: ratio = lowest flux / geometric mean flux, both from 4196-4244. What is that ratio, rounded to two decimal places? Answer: 0.90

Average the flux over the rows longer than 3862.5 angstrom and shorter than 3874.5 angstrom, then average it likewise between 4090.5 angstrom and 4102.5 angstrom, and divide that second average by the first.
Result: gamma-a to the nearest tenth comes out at 1.2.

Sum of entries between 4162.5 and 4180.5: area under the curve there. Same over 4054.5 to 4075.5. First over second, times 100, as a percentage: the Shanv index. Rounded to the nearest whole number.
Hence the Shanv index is 88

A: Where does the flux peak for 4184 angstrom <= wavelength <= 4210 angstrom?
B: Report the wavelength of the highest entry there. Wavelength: 4209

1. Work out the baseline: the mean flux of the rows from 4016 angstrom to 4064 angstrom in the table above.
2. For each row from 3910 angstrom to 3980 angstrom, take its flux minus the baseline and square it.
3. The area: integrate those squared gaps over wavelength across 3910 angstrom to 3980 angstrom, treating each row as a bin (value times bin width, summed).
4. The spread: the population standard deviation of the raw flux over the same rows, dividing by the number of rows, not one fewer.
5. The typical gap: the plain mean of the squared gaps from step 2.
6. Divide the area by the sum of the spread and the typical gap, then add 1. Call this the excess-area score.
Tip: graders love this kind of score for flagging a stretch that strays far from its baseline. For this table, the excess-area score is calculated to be 27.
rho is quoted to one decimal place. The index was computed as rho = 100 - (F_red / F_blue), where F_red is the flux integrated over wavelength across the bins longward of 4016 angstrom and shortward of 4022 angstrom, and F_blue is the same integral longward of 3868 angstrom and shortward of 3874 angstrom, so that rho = 98.3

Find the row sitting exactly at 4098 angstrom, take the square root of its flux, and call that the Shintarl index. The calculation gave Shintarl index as 0.65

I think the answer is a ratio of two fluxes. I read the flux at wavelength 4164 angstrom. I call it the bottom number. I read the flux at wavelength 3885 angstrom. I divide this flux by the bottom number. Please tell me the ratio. 0.50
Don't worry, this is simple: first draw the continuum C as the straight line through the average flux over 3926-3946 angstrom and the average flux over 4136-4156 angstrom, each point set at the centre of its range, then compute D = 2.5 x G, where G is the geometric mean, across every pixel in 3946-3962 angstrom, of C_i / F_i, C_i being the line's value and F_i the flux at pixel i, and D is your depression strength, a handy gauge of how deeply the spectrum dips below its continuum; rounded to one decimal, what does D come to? 1.8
